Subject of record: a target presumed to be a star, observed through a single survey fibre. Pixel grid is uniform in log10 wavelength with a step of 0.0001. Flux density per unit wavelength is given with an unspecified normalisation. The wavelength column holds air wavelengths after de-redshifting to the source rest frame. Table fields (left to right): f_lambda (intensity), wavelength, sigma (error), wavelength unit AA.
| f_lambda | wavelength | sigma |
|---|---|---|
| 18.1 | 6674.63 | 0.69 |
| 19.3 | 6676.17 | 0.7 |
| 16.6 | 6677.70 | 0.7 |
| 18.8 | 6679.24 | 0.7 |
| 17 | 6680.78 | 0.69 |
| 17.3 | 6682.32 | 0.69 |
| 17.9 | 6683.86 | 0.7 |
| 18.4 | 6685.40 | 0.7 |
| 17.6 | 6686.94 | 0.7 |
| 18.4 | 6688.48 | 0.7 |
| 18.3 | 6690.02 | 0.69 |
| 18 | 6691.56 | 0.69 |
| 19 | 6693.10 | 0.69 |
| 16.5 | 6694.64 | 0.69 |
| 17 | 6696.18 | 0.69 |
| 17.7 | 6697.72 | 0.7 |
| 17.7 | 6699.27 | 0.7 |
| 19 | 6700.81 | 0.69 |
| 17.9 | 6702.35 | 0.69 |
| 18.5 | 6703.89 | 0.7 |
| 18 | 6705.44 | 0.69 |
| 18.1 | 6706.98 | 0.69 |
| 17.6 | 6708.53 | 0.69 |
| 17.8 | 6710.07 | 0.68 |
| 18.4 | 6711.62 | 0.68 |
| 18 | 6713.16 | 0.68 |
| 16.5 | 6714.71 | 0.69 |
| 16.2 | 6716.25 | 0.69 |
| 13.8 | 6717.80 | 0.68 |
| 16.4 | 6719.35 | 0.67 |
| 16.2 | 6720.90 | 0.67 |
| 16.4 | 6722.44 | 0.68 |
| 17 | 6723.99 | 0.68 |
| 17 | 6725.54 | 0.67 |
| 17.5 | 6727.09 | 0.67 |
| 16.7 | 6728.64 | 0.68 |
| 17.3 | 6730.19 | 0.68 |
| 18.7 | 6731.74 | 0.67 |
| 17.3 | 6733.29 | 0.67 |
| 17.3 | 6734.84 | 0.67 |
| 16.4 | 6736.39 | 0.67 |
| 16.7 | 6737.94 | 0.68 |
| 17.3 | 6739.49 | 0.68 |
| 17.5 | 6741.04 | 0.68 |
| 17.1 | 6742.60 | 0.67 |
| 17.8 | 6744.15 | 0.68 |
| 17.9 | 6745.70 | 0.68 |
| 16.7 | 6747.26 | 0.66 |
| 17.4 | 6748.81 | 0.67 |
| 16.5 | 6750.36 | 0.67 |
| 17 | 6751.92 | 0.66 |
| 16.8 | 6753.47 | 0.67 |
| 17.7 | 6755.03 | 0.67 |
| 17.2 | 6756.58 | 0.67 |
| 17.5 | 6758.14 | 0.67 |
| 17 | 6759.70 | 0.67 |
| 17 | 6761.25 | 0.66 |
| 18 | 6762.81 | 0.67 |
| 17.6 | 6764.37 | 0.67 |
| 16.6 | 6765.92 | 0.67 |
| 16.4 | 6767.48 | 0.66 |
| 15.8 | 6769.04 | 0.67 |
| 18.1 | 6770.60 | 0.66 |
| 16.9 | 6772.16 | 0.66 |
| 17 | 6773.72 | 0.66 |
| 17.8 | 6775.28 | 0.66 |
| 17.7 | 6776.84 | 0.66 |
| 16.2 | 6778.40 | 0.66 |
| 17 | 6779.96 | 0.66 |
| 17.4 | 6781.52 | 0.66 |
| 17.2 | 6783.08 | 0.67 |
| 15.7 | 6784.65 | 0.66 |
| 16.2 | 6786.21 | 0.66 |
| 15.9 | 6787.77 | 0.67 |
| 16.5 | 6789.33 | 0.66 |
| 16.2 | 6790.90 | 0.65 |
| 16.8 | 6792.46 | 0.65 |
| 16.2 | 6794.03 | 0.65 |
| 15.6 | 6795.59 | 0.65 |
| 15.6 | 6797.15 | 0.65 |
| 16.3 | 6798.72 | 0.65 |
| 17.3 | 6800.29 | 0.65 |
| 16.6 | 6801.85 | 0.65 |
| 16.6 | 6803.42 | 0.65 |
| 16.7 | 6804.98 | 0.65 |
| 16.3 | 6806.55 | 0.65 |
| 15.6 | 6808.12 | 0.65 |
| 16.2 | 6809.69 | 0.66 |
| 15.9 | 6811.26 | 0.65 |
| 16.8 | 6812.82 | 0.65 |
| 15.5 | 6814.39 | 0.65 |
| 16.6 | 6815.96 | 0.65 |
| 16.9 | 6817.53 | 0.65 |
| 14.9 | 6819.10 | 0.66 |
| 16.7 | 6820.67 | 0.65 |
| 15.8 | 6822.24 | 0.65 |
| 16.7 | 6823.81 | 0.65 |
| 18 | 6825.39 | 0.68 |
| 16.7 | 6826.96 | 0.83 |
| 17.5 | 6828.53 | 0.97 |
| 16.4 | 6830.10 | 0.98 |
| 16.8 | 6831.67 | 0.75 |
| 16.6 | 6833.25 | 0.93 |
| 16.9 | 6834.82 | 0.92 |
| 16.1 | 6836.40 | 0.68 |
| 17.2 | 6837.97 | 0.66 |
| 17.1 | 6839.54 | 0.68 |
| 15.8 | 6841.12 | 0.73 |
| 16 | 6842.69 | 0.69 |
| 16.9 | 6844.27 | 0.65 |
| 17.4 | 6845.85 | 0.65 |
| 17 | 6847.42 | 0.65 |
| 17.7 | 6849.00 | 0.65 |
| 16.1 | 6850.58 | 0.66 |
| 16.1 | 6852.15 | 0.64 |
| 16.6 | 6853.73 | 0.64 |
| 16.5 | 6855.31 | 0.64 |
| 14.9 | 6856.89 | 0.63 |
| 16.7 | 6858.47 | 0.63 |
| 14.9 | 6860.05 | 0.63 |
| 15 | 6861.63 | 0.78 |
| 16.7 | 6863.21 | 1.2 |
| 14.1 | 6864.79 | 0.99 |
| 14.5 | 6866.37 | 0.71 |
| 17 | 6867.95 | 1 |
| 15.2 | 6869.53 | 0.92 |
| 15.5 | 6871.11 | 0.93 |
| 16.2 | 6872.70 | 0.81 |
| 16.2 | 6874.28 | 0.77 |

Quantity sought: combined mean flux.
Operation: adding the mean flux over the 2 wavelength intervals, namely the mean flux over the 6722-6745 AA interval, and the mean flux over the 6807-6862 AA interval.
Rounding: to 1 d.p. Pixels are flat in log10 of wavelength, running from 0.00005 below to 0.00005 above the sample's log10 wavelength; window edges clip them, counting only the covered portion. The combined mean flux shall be 33.6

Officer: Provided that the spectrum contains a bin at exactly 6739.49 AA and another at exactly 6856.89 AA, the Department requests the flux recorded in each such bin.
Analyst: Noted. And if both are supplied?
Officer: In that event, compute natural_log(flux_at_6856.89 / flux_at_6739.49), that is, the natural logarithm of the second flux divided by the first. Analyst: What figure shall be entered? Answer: -0.15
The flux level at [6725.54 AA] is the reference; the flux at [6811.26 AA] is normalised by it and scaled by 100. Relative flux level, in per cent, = 94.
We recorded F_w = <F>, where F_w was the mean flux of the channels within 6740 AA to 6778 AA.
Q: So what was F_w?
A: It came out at 17.2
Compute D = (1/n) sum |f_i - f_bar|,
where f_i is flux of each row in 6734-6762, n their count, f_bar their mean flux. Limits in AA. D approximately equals 0.36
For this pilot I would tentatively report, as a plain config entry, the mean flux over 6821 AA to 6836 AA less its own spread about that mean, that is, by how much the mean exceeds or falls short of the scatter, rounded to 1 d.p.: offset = 16.2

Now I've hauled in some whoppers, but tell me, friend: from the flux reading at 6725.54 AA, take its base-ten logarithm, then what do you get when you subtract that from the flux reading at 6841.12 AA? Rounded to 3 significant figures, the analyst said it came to 14.6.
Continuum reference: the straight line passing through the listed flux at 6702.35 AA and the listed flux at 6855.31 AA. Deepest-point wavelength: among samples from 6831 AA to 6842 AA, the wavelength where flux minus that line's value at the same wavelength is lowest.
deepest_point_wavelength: 6841.12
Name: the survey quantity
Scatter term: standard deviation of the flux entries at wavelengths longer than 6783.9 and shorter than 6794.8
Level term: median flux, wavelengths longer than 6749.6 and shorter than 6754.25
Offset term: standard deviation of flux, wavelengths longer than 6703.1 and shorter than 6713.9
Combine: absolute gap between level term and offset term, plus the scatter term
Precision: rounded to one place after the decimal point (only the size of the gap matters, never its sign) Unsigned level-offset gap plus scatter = 16.8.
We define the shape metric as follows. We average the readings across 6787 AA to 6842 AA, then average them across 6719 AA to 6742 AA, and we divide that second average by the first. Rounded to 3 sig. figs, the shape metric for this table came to 1.04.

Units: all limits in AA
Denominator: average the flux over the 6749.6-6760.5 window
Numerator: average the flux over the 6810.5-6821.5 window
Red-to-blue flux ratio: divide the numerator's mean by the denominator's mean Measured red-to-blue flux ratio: 0.95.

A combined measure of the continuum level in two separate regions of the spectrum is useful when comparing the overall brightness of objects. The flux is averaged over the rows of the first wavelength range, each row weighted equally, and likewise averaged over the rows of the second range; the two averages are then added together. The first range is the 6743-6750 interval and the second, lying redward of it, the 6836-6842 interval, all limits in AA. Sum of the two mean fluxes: 34.0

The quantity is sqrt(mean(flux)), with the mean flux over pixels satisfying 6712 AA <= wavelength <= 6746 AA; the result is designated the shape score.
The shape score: 4.12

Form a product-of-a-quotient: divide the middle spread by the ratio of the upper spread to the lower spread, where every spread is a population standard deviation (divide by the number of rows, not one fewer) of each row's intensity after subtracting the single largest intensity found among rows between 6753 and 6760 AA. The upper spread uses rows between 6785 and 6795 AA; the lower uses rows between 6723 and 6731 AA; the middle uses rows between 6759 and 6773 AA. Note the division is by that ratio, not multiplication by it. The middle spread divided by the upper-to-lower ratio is 0.69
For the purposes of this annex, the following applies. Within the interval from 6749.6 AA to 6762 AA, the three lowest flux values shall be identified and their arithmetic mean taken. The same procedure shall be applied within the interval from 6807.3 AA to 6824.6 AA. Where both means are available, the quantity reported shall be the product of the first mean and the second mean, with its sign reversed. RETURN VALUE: -257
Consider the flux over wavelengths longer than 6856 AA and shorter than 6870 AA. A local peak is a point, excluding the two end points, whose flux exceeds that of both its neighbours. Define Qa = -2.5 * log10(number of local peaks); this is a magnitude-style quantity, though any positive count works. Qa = -1.19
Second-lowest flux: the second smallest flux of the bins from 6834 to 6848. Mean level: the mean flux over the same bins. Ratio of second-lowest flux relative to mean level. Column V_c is 0.957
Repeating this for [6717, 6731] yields 0.983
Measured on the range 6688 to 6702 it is 0.947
